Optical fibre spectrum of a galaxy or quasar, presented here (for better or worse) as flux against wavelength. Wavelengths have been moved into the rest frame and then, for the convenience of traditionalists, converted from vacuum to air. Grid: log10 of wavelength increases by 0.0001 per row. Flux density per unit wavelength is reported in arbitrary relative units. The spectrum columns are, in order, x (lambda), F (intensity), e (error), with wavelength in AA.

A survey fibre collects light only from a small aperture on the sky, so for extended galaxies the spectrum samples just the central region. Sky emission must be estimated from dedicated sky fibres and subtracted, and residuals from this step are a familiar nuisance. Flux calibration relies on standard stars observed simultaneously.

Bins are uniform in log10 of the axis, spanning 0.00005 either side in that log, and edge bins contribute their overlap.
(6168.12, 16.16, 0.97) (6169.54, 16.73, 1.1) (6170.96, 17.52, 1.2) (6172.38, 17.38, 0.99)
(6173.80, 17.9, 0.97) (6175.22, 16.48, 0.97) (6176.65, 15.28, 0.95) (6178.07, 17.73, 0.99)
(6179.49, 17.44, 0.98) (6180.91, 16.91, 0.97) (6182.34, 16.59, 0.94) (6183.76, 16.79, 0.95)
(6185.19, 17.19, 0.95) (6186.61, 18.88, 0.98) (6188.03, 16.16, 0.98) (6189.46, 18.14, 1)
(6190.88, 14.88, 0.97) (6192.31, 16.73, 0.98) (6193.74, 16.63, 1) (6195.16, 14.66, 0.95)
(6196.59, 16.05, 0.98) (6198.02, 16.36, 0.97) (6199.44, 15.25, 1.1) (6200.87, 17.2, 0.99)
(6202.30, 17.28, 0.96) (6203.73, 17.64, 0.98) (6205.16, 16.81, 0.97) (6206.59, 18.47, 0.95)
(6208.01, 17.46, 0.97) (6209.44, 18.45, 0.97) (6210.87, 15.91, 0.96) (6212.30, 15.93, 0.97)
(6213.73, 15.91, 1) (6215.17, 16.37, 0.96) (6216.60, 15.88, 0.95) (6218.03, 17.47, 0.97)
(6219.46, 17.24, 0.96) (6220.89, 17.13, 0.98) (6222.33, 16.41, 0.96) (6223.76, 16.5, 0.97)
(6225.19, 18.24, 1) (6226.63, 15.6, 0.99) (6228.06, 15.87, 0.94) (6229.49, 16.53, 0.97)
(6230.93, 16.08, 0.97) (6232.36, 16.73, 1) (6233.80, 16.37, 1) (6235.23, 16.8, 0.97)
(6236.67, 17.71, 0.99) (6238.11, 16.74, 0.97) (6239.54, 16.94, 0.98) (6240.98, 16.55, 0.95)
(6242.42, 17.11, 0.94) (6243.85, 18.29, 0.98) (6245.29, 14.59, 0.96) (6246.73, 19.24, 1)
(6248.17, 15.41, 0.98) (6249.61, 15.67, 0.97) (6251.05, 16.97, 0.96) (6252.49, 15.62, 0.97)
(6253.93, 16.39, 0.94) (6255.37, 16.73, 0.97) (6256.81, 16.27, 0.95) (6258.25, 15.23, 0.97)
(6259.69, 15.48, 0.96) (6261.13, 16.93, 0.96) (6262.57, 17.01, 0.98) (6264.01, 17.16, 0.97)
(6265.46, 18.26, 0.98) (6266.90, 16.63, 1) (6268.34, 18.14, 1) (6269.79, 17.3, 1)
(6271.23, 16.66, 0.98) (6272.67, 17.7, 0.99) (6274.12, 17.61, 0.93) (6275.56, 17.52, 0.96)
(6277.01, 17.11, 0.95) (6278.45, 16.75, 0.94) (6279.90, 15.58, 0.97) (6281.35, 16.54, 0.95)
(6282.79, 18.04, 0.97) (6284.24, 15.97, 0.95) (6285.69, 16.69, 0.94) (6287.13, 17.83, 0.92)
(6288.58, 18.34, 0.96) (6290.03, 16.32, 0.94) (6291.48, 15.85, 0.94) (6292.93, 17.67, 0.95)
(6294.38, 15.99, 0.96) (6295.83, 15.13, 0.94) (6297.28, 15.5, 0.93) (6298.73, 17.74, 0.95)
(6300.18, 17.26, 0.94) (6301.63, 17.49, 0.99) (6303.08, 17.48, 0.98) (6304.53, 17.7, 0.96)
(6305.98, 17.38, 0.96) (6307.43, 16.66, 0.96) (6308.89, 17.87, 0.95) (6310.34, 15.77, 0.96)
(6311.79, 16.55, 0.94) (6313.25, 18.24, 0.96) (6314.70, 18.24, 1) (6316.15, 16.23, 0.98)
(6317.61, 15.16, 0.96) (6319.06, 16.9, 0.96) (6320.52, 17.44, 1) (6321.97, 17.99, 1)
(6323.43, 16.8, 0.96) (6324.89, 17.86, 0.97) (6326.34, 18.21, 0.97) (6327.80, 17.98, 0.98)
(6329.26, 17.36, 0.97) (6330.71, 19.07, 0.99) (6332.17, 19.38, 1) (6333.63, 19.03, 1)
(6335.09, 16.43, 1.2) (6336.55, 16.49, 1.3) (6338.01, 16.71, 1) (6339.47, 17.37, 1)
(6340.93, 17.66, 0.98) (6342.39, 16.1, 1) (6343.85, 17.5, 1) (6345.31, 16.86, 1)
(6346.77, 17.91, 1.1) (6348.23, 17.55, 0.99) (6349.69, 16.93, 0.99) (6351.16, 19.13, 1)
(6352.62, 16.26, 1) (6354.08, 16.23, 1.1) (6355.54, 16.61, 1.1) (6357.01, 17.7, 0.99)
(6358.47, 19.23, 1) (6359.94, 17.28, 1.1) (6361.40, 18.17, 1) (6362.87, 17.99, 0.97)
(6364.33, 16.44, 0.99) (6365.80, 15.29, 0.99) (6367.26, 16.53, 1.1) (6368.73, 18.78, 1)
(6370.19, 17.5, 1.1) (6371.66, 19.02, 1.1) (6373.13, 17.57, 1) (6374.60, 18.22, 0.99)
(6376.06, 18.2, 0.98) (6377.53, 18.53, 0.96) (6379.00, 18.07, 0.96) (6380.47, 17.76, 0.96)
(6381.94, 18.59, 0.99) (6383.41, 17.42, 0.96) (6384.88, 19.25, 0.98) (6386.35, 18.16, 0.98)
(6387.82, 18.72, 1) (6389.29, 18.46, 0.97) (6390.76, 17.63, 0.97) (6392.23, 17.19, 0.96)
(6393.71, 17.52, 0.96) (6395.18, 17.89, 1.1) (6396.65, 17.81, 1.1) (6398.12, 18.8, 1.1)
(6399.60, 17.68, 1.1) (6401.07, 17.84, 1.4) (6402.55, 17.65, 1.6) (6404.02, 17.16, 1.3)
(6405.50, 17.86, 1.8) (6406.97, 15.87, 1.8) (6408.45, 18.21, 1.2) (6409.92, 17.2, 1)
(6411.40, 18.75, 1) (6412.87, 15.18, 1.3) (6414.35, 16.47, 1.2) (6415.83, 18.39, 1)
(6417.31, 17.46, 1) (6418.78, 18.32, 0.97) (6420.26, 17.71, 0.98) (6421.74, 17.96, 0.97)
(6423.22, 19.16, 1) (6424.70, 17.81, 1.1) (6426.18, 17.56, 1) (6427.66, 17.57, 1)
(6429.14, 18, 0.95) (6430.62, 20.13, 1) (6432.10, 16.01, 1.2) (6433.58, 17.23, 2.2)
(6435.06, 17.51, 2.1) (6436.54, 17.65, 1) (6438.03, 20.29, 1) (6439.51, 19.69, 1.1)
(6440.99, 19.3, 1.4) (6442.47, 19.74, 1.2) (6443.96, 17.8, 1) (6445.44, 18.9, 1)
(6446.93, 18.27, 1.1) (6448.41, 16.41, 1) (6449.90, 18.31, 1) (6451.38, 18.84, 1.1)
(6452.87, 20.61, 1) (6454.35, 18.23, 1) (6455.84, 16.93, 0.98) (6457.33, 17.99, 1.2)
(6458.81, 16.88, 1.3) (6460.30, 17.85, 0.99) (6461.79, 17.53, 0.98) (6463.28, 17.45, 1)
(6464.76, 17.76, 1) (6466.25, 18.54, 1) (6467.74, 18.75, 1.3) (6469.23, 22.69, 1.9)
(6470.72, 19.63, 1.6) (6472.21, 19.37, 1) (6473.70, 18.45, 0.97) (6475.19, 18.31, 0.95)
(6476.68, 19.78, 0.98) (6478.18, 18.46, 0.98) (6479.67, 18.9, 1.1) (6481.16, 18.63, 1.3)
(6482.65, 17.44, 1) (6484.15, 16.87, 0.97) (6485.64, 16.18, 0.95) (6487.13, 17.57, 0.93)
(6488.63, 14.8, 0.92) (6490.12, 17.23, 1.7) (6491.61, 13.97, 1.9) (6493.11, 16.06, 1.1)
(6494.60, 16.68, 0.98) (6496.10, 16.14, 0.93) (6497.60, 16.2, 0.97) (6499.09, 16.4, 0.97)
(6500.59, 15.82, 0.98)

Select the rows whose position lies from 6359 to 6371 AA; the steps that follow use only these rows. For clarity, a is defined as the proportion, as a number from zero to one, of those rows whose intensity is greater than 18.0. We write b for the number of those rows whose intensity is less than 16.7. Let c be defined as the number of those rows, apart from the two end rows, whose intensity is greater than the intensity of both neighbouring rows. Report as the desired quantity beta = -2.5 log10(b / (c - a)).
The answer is -0.6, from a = 0.25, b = 3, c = 2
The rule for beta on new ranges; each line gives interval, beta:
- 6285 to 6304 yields -0.5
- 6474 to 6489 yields 0.2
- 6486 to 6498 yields -1.2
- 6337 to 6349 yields 1.2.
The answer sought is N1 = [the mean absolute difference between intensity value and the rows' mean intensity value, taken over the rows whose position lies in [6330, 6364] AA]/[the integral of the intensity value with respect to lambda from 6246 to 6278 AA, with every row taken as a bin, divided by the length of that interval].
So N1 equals 0.051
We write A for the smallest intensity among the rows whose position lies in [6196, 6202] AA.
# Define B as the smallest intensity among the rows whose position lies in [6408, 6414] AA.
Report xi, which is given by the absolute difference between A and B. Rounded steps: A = 15.25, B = 15.18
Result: 0.1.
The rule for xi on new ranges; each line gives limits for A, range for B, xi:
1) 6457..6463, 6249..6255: 1.3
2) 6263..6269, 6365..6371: 1.3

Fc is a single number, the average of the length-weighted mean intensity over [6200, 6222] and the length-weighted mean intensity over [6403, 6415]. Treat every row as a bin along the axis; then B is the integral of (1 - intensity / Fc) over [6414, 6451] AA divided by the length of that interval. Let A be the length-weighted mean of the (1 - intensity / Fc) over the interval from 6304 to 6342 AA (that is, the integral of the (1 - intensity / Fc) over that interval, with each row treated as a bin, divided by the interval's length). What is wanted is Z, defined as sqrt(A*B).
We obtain 0.036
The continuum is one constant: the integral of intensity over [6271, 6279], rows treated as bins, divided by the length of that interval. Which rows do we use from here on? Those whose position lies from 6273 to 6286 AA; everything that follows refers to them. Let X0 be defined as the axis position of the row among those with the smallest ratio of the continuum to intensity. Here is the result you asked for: 6282.79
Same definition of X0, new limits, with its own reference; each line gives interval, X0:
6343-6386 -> 6384.88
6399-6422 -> 6411.40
